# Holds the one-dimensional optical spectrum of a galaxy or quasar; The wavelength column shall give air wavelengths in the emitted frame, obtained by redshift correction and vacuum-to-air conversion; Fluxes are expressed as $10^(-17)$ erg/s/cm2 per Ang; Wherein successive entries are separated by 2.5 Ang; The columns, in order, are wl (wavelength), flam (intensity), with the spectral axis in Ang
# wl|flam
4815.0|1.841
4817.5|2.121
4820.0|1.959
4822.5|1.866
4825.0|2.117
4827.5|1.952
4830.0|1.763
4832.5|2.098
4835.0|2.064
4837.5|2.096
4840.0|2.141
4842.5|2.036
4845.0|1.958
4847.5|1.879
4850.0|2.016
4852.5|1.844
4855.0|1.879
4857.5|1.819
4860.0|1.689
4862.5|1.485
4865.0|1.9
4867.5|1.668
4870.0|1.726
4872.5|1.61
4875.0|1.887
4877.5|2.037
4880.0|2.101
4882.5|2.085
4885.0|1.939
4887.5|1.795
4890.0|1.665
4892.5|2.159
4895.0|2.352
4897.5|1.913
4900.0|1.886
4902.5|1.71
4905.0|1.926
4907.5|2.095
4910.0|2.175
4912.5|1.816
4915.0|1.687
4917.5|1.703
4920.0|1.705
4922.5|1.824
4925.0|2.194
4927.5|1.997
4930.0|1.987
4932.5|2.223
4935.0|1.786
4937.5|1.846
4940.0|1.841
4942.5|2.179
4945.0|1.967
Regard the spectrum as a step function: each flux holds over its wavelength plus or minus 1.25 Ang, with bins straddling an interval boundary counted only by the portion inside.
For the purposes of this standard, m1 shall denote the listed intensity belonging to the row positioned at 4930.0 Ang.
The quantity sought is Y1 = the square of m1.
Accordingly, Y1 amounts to 3.9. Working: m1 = 1.987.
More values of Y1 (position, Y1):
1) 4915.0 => 2.8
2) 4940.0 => 3.4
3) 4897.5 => 3.7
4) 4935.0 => 3.2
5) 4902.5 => 2.9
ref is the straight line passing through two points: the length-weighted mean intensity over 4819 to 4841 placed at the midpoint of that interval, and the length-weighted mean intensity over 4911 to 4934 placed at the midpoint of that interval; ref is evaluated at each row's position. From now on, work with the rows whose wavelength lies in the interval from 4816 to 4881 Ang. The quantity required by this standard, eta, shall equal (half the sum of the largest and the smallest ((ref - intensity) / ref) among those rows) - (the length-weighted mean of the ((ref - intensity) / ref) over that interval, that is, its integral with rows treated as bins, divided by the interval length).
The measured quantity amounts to 0.05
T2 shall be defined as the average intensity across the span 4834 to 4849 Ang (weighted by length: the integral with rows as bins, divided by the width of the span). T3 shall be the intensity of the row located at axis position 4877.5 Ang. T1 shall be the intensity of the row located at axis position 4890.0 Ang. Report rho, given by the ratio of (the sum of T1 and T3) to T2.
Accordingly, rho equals 1.83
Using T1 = 1.665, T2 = 2.03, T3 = 2.037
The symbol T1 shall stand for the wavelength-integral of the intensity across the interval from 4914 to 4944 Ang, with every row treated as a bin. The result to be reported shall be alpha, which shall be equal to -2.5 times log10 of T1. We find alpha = -4.40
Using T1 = 57.5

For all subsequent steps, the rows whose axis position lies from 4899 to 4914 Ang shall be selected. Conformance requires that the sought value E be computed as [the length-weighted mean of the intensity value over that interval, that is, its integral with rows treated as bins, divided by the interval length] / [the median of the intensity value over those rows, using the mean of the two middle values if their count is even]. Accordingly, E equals 1.01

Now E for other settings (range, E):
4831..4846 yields 0.99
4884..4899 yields 1.02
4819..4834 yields 1.00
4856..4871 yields 1.01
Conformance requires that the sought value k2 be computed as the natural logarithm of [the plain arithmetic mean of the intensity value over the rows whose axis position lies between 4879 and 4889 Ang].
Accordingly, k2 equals 0.68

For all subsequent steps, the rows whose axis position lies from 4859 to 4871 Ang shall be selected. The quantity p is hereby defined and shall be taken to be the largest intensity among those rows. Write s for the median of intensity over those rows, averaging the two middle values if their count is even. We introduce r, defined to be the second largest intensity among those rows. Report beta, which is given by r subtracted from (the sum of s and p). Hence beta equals 1.86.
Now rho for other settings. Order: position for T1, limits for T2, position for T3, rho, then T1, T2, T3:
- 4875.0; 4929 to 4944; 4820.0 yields 1.95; 1.887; 1.98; 1.959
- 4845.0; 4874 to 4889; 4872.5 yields 1.81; 1.958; 1.97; 1.61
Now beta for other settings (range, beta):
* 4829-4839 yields 2.08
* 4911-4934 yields 1.85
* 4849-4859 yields 2.00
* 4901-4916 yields 1.95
